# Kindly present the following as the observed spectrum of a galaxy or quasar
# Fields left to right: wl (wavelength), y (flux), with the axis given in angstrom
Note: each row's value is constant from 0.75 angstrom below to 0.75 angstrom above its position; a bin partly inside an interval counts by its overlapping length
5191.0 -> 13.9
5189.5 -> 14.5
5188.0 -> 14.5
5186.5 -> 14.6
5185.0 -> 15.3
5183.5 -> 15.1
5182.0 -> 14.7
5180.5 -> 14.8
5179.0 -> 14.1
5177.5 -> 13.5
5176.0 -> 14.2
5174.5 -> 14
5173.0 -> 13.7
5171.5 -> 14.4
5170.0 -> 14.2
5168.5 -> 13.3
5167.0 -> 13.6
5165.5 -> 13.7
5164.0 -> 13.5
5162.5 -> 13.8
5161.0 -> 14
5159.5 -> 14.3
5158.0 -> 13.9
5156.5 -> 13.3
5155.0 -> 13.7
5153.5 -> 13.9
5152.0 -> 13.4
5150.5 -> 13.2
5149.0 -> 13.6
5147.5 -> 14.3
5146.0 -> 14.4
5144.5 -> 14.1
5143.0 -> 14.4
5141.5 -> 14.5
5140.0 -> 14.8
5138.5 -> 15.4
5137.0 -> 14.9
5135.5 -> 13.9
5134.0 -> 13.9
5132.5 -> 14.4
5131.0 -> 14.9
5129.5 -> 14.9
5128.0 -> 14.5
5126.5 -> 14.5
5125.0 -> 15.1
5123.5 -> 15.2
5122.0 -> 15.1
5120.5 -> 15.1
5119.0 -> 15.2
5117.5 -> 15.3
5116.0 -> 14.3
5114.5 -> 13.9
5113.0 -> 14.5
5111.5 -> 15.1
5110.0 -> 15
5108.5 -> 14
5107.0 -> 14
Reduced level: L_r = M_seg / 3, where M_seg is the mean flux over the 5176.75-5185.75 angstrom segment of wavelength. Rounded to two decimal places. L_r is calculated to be 4.86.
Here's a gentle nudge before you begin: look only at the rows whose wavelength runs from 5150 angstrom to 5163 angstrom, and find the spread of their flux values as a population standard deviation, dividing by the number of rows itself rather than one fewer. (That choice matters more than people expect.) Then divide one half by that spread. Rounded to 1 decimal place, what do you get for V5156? 1.5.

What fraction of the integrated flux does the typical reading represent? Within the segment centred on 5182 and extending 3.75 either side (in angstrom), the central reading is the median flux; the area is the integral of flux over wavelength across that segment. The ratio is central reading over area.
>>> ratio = 0.1333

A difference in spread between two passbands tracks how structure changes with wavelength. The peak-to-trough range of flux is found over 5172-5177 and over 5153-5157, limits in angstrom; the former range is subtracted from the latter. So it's 0.1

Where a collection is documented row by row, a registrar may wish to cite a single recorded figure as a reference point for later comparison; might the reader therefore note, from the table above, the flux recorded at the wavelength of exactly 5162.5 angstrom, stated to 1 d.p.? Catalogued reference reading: 13.8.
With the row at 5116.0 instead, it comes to 14.3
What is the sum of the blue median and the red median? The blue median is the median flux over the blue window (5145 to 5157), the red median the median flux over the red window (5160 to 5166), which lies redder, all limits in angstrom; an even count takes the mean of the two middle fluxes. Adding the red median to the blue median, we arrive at 27.4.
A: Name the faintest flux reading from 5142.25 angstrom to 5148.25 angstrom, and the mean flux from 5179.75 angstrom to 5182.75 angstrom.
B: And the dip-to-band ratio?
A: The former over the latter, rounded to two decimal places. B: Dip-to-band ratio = 0.96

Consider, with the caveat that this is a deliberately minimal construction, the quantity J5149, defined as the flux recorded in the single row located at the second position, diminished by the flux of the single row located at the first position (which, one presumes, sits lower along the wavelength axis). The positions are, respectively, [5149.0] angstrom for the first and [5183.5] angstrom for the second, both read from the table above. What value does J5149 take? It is 1.5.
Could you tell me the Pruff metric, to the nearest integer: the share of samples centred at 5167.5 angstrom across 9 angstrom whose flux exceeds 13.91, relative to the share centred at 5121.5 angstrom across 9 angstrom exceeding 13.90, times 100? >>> 33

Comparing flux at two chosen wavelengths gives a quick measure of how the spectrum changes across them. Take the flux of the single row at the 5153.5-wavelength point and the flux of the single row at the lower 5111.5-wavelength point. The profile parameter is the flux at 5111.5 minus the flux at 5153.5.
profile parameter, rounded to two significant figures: 1.2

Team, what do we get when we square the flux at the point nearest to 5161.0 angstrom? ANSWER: 196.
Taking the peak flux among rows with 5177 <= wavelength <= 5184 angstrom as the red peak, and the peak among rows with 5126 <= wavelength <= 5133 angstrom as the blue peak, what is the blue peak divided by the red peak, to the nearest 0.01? 0.99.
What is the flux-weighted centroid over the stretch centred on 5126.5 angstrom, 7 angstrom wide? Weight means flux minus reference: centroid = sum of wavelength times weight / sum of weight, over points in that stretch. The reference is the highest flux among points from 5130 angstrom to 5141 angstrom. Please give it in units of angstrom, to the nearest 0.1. 5127.1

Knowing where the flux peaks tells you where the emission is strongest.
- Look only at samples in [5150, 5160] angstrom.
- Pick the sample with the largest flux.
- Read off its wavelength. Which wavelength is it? 5159.5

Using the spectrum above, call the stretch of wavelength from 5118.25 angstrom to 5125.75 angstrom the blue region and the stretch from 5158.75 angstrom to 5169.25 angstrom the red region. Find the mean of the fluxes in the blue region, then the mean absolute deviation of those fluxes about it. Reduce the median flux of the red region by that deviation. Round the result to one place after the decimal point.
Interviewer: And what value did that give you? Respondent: 13.7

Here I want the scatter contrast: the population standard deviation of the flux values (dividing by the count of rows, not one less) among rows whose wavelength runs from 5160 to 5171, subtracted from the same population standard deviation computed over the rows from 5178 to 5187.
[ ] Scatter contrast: 0.10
